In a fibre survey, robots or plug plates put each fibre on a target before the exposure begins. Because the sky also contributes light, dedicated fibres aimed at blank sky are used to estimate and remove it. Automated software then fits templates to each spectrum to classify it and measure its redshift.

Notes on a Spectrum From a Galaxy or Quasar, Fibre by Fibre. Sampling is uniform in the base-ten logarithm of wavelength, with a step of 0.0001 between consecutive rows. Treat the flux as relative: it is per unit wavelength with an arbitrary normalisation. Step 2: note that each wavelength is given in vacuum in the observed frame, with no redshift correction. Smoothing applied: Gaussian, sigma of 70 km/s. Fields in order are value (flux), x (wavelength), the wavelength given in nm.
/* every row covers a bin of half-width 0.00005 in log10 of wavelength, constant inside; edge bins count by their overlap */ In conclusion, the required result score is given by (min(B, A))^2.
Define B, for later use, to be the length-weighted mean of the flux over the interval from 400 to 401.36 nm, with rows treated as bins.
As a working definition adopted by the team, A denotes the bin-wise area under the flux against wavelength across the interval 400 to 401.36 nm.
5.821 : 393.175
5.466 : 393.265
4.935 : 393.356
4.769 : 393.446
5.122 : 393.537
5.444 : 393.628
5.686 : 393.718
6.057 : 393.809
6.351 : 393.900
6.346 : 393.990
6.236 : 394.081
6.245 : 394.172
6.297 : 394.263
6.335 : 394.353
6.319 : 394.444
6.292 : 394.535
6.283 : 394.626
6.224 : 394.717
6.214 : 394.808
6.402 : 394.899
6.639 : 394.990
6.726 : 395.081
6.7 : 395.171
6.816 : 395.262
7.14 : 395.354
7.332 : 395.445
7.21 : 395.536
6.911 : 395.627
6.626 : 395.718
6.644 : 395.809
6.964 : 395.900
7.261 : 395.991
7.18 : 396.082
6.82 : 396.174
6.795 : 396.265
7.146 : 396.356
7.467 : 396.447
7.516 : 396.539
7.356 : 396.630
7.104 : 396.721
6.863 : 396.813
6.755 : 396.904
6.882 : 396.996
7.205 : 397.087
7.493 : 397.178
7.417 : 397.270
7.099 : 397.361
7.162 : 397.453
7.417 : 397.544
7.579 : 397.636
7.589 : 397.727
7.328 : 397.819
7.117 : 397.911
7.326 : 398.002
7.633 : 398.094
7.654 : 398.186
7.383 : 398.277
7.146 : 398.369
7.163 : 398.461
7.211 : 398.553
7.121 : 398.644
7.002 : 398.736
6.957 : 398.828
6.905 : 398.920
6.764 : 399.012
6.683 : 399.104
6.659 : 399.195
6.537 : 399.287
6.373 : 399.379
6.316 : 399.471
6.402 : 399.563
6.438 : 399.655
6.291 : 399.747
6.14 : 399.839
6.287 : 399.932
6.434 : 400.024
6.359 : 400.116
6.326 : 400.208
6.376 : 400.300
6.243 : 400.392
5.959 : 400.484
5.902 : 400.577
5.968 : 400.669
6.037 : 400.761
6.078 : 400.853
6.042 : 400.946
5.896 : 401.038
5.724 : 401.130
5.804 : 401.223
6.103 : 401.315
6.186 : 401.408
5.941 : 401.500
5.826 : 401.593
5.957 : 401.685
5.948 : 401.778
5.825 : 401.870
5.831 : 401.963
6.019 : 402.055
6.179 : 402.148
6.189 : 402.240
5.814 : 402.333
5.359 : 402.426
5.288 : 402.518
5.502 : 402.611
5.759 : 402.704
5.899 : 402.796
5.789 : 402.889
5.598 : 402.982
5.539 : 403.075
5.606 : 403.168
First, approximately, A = 8.3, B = 6.1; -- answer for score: 37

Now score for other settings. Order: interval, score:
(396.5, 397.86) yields 53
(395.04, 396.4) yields 48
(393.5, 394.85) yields 37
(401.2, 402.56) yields 35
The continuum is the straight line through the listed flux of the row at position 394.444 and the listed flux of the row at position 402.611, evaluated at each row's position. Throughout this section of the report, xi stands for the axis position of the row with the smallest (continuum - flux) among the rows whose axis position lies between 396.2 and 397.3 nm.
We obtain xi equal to 397.178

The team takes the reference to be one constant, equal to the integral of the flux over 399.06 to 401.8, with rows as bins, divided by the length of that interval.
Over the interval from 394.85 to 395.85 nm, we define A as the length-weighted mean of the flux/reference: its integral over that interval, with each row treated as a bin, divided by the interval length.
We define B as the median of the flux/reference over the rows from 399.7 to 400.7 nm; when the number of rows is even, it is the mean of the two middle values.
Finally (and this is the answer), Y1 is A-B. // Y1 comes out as 0.09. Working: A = 1.11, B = 1.02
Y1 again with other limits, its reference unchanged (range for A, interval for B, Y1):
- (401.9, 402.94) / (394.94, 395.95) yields -0.17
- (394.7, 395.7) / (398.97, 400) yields 0.06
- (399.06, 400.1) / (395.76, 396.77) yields -0.12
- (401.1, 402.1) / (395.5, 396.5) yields -0.17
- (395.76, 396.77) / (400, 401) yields 0.17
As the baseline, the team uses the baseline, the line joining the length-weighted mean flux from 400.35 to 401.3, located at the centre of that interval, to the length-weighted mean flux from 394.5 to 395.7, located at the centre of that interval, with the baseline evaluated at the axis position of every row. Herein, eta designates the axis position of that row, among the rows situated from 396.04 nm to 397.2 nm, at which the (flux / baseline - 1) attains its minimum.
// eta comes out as 396.265 nm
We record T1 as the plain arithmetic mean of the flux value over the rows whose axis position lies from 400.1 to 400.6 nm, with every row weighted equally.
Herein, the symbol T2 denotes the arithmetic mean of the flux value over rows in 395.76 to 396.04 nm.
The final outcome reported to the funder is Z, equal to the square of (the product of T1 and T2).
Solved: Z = 1857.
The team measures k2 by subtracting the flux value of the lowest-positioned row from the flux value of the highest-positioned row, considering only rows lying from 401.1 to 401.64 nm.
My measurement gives 0.1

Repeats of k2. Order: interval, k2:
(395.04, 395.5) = 0.6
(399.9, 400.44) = 0.0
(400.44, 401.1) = -0.1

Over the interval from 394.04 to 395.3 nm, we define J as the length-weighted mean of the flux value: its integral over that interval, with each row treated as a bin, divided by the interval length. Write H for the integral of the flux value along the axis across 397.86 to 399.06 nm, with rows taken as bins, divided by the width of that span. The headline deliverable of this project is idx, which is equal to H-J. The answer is 0.8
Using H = 7.18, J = 6.41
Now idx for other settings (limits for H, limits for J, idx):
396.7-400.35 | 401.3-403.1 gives 1.1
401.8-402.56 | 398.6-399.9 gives -0.8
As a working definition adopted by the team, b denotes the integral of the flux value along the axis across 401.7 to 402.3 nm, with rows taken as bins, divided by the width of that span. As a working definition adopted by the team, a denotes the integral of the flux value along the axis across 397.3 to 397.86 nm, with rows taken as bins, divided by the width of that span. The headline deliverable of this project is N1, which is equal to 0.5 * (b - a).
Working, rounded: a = 7.4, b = 5.99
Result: -0.7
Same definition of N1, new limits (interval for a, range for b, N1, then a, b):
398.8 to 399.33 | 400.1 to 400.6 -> -0.3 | 6.8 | 6.20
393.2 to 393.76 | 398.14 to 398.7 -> 1.0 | 5.3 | 7.28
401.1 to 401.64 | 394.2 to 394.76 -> 0.2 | 5.9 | 6.29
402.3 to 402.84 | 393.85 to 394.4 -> 0.4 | 5.6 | 6.30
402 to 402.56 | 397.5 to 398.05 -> 0.8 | 5.8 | 7.39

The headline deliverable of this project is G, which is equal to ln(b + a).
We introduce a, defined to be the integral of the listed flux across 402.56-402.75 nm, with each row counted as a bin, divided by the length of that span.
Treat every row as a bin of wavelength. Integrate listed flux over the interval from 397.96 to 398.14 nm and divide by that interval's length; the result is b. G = 2.57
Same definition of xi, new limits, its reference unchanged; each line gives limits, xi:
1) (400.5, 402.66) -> 402.240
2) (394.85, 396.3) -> 395.445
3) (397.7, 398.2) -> 398.186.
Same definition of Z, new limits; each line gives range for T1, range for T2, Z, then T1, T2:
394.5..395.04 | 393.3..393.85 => 1145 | 6.34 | 5.34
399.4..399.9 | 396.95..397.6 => 2092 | 6.32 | 7.24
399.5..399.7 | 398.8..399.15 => 1921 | 6.42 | 6.83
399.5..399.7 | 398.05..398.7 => 2215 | 6.42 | 7.33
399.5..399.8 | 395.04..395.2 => 1833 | 6.38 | 6.71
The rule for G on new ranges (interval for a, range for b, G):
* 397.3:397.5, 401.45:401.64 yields 2.57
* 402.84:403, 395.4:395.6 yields 2.56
